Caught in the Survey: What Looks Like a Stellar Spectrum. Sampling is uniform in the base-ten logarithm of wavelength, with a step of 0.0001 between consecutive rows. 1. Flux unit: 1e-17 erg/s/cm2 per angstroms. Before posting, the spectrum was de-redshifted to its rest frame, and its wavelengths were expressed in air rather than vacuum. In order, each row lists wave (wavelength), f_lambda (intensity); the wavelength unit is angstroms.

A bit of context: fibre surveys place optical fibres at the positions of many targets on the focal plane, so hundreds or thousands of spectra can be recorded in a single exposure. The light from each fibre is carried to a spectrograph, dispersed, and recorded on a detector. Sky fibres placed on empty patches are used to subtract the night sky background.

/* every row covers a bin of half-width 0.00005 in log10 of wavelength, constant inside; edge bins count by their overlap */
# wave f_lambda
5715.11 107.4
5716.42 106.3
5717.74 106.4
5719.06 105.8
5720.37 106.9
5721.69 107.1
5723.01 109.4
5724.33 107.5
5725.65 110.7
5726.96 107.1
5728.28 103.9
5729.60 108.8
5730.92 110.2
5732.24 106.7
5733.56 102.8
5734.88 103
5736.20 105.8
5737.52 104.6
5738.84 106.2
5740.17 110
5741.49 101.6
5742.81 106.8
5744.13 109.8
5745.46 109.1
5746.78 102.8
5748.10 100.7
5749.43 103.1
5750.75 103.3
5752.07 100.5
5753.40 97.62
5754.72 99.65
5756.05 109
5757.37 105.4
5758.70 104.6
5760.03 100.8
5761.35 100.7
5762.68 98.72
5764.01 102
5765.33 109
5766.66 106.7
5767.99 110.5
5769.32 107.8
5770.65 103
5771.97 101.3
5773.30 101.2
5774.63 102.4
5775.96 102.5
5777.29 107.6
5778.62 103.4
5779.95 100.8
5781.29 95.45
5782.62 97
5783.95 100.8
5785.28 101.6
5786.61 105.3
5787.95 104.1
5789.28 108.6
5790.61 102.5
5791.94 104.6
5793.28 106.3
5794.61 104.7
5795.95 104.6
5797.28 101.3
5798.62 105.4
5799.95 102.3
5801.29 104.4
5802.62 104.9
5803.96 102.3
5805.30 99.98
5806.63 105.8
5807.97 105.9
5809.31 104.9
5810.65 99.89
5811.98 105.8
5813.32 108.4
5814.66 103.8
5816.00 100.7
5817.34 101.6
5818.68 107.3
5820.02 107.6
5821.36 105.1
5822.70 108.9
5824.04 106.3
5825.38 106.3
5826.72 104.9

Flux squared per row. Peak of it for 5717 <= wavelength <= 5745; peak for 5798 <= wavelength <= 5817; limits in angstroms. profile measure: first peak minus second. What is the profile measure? 504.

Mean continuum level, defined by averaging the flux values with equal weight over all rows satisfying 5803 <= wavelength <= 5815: 104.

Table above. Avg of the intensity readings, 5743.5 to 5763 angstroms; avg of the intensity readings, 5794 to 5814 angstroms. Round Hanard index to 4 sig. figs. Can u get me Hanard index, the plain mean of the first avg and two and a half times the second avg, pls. 181.6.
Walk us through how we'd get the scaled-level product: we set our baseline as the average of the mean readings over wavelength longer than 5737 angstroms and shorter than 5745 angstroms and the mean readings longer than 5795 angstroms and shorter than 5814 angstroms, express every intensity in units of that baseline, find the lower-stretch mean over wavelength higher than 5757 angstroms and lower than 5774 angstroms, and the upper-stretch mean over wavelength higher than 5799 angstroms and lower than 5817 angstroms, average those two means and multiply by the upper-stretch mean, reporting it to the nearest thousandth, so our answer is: 0.973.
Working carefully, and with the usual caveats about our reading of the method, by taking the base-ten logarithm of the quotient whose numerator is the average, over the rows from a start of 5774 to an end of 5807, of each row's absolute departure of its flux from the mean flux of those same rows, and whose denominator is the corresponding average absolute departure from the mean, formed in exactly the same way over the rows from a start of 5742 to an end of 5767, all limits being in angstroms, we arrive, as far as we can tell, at -0.15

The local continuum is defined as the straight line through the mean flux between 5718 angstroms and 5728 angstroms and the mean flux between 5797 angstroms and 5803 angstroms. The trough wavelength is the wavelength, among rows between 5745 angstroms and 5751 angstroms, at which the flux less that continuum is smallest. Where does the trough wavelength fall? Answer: 5748.10 angstroms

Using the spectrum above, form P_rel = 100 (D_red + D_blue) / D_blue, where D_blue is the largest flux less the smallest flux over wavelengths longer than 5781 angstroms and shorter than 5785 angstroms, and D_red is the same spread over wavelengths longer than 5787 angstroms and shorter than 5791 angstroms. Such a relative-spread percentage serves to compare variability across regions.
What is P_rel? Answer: 214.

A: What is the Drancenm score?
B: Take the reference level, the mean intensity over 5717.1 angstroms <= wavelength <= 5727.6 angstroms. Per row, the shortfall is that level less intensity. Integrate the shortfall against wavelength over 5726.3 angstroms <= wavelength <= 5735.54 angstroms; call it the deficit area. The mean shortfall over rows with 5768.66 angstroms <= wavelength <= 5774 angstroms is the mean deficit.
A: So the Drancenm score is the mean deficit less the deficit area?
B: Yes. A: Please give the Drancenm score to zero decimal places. -10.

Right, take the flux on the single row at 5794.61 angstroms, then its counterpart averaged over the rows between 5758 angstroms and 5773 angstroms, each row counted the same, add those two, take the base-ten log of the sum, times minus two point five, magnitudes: -5.799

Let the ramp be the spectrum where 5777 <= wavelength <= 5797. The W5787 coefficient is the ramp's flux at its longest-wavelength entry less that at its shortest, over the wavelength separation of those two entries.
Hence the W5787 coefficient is -0.16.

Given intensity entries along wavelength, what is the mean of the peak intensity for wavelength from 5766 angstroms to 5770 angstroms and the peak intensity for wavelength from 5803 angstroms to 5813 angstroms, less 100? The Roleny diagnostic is 8.2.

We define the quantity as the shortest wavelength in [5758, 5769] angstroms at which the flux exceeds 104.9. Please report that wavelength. 5765.33 angstroms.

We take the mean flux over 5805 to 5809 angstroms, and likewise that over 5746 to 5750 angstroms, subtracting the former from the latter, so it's -2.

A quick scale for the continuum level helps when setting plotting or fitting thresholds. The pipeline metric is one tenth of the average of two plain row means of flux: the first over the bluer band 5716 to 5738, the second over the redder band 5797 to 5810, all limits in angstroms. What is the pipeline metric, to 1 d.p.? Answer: 10.5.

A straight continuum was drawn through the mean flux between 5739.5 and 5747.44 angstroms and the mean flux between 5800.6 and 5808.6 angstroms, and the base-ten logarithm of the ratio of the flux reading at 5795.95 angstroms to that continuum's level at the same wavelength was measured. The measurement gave 0.001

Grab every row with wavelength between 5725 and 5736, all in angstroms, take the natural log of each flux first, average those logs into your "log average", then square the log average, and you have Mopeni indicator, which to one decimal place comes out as 21.8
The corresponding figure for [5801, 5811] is 21.5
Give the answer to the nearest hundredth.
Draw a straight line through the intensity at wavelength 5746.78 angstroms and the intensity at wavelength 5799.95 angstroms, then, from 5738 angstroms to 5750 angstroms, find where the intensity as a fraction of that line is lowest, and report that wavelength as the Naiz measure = 5748.10 angstroms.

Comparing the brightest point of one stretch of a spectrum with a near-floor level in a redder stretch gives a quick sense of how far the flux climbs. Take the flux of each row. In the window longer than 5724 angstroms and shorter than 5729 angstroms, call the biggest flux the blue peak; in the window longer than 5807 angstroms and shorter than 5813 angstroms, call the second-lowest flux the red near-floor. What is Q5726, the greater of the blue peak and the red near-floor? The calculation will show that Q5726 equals 111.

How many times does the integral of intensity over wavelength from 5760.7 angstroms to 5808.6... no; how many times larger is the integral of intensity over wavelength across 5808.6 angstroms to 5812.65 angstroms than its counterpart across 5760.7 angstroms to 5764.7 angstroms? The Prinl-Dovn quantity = 1.04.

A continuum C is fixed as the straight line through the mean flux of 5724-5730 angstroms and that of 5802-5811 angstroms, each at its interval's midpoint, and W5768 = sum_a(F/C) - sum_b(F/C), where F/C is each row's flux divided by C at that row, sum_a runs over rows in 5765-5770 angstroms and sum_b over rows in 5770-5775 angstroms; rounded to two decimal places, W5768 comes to 0.24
